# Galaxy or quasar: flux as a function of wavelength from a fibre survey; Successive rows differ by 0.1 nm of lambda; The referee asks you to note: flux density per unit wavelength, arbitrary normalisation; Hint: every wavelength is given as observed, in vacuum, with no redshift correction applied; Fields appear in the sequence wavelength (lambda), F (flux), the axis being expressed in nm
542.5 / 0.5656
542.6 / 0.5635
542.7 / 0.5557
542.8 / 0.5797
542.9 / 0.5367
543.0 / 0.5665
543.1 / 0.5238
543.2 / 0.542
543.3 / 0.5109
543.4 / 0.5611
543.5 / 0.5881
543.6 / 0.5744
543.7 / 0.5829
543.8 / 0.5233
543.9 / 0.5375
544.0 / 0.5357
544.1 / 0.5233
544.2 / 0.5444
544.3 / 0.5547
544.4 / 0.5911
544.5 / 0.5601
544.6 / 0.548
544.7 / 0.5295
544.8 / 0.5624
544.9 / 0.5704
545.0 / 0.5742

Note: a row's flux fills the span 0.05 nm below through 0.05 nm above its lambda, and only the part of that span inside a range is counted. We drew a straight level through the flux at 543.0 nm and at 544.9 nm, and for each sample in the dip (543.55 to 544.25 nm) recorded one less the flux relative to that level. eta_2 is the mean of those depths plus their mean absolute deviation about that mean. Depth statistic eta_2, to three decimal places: 0.073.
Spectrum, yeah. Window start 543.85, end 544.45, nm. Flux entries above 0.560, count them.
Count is 1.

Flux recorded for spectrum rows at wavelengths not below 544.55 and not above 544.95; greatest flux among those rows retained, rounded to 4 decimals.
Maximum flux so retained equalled 0.5704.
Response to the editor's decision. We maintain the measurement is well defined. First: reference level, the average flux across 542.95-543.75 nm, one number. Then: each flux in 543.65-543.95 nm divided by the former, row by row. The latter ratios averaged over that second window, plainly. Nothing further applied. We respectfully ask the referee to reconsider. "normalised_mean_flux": 0.99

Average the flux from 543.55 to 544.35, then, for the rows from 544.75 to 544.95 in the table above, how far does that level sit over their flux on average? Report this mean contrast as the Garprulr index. -0.019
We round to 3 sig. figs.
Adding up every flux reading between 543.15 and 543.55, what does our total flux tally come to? 2.20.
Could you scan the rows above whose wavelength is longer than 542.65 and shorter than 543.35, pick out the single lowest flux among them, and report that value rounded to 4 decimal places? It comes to 0.5109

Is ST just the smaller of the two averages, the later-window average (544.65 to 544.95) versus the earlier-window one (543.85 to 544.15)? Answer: 0.532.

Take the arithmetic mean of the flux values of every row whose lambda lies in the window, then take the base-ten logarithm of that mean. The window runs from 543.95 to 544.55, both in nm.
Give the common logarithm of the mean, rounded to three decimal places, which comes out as -0.258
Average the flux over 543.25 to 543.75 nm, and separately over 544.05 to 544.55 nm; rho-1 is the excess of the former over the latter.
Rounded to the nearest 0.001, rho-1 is 0.009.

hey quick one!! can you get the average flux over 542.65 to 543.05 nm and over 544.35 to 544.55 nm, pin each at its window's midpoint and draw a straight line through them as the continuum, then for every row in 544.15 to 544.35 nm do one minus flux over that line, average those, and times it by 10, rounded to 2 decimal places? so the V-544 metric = 0.42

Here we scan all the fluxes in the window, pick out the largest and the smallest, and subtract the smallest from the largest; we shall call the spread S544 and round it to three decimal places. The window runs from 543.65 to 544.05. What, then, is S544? 0.060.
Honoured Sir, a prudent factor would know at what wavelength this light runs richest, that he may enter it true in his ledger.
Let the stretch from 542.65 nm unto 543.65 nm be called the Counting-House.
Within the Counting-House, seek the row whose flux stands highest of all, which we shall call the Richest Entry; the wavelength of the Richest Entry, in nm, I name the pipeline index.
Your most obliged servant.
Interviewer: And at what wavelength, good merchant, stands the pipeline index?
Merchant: 543.5 nm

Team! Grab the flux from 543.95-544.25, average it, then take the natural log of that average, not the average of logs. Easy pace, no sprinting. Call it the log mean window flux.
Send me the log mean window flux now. -0.626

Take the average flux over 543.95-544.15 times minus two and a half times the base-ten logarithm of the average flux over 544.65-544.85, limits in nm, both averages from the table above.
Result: 0.348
